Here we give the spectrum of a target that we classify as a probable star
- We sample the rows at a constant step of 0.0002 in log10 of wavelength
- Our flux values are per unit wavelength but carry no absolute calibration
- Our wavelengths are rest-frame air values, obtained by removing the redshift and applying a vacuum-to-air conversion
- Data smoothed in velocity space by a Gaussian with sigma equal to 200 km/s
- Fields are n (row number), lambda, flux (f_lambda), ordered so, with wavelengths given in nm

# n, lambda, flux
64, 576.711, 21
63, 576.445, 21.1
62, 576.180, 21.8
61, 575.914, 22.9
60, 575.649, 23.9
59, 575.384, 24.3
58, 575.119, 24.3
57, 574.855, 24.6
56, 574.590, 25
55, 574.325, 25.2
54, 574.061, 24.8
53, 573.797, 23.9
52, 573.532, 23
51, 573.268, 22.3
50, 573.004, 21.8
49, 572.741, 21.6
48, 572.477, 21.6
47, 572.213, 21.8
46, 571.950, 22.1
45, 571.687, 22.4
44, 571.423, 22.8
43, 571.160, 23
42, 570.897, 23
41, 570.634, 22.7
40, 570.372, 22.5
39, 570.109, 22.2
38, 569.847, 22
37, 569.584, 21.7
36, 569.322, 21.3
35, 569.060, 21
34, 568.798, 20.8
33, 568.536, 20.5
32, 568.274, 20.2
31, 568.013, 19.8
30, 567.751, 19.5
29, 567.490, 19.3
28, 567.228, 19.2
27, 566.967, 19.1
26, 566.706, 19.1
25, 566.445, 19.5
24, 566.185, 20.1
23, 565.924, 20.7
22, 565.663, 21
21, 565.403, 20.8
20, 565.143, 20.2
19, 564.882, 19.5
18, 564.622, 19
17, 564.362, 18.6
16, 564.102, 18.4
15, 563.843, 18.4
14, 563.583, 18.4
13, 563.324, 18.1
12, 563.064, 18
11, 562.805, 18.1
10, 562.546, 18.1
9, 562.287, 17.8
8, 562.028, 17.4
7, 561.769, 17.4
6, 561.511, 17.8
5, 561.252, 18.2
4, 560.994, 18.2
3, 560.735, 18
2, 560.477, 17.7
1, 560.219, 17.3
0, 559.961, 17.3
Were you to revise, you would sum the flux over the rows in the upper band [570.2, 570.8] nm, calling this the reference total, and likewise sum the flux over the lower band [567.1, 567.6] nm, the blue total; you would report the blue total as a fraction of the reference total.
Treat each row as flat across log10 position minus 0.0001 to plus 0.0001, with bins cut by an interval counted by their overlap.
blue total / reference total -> 0.852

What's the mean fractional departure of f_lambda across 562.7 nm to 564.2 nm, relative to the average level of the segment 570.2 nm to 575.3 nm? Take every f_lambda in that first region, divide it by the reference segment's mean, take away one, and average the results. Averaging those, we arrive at -0.210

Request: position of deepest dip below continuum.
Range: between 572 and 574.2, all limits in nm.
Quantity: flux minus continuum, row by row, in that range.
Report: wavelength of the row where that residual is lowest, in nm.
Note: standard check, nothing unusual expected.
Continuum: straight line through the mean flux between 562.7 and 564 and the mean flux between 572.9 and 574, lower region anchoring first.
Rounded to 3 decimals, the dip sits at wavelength 572.741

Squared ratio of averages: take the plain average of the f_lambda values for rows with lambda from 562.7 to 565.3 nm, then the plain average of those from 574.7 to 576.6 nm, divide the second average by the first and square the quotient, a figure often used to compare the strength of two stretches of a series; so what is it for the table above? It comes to 1.55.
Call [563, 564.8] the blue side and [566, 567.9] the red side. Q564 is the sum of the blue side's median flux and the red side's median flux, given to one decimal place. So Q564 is 37.7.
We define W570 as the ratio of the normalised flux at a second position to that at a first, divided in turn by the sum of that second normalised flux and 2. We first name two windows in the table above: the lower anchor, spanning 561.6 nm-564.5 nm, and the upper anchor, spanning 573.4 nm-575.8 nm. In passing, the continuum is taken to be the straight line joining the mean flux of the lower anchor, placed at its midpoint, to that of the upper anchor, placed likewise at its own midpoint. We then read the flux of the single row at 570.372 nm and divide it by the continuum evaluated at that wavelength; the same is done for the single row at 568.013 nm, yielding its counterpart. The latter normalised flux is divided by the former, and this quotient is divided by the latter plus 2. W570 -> 0.316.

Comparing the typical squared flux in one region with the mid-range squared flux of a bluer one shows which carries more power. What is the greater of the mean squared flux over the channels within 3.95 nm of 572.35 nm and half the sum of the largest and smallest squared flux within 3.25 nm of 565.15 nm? 517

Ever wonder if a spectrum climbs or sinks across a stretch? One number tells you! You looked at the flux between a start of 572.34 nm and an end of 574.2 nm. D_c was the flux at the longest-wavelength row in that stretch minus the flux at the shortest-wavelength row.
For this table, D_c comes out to 3.2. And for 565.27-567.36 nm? -1.6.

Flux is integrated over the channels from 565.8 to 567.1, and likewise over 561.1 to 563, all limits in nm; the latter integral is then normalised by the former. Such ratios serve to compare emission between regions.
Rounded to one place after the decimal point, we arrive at 1.3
